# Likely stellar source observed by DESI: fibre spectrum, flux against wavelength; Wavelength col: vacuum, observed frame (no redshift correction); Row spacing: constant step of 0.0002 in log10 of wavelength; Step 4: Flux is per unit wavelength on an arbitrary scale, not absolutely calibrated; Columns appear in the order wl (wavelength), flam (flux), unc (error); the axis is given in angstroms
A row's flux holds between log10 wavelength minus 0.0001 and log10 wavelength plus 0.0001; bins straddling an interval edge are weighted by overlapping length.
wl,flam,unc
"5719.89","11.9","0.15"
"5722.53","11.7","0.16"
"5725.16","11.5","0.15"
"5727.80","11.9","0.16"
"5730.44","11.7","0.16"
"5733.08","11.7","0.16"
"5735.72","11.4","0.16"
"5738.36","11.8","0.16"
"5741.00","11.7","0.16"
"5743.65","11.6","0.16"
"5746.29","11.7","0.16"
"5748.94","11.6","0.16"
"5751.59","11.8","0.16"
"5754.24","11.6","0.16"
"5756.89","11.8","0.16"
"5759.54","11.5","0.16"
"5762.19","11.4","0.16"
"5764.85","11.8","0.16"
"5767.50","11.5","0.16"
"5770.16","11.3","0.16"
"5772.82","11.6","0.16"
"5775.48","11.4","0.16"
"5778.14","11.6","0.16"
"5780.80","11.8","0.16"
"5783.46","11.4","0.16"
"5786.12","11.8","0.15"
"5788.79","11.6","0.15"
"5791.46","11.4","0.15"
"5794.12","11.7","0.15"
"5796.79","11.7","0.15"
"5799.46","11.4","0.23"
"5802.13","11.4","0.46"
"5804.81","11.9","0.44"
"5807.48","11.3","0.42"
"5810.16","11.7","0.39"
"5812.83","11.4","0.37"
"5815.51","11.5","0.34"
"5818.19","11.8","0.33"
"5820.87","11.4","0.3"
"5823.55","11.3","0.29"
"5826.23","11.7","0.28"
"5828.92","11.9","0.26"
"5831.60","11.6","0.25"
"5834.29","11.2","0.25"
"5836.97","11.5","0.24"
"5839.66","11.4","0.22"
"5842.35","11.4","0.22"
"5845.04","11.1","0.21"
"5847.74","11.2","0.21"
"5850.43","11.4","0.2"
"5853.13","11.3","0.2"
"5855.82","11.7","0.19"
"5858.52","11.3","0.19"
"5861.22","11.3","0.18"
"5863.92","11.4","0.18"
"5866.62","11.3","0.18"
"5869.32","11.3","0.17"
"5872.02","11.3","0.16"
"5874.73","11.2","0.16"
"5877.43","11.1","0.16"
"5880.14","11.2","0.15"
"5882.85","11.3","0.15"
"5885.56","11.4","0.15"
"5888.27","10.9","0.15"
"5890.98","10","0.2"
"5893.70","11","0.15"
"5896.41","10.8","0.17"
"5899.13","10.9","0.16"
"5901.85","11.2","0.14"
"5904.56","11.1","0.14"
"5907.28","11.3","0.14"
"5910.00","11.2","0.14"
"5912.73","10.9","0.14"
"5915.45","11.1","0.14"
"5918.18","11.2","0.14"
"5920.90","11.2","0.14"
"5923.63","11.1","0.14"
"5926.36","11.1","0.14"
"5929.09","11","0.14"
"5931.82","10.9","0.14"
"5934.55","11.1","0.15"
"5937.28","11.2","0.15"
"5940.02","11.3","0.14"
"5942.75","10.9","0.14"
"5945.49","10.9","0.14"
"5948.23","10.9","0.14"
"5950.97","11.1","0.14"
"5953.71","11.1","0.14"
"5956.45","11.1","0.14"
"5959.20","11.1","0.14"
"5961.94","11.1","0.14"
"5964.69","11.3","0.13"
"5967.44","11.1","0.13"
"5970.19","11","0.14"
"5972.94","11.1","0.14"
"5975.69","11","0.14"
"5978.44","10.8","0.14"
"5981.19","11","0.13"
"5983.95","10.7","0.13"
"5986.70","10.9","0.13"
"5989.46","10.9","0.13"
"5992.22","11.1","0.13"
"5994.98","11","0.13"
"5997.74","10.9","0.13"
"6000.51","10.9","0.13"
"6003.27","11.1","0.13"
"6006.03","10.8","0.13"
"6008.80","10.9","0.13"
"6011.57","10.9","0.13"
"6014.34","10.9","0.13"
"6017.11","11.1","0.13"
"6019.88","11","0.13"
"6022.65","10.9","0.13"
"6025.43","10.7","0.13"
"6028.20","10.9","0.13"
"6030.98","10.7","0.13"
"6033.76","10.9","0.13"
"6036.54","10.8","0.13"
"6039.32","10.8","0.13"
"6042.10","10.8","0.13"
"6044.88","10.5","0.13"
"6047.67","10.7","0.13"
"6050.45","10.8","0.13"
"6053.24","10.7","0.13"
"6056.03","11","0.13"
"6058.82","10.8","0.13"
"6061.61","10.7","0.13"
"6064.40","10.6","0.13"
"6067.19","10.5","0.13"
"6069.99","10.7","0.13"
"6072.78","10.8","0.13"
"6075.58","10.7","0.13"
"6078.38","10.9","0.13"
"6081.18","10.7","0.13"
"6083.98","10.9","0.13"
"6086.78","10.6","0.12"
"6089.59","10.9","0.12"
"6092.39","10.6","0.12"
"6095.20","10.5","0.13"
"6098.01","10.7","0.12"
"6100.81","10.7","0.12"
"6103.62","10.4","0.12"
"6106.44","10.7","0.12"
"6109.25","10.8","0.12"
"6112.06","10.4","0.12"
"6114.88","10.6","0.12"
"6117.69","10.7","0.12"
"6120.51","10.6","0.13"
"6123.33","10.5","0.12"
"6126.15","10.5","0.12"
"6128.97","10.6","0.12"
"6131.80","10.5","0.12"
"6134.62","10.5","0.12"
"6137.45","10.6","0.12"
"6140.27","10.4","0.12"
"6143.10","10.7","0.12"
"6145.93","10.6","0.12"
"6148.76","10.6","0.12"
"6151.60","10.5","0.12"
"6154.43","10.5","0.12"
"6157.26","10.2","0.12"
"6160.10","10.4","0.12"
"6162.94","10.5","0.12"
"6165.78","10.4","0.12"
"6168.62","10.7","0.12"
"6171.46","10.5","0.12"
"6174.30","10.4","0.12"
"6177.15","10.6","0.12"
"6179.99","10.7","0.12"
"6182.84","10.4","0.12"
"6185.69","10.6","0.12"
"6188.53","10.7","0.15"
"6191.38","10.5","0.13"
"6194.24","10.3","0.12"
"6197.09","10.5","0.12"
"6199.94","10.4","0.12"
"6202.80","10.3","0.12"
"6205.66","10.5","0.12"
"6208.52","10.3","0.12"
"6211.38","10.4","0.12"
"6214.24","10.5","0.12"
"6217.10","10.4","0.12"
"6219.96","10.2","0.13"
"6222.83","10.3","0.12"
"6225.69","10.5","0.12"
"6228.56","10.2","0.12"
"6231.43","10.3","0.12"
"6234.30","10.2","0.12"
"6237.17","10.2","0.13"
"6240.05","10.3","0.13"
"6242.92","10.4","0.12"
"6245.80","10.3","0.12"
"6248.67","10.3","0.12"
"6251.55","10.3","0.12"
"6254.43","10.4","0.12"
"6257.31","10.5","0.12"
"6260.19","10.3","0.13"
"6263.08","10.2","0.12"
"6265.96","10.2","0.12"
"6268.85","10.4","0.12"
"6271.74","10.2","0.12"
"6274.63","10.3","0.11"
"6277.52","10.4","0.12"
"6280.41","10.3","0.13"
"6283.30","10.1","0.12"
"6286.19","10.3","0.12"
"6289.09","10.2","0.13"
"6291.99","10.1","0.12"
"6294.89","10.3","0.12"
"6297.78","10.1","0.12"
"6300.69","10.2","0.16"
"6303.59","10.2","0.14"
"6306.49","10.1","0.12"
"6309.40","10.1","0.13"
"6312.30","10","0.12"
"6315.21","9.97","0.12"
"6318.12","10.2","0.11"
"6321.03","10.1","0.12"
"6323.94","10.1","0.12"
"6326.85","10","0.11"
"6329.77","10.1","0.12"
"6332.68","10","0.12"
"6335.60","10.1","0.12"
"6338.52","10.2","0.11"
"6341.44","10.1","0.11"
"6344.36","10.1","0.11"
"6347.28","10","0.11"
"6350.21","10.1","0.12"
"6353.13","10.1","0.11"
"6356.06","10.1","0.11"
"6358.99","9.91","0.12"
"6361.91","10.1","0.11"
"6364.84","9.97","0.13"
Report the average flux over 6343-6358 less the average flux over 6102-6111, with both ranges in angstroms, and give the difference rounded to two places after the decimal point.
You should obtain -0.55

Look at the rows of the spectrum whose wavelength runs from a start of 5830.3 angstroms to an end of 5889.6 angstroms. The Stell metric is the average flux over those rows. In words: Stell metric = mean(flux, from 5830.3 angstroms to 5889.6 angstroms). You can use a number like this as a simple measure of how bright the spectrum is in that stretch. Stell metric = 11.3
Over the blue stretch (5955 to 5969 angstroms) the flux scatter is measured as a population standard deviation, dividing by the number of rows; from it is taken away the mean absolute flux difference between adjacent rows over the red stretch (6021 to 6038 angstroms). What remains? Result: -0.10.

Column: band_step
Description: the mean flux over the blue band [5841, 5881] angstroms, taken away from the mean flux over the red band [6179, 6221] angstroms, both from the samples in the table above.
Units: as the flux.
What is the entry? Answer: -0.85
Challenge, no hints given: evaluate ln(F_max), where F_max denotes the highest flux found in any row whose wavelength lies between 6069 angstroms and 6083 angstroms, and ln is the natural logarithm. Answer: 2.39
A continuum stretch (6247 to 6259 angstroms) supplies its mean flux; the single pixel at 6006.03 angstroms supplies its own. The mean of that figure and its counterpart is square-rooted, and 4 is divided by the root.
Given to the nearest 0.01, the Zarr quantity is 1.23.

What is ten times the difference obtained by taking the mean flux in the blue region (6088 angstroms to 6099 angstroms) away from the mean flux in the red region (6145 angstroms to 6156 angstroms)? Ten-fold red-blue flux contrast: -1.2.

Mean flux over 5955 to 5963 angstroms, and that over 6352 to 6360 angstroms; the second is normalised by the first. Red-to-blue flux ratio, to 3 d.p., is 0.904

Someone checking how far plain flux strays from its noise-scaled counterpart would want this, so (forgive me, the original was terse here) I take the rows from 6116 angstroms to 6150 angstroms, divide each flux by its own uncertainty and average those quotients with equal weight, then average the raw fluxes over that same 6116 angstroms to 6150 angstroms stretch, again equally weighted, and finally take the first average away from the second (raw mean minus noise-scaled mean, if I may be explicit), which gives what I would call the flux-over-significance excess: -76.9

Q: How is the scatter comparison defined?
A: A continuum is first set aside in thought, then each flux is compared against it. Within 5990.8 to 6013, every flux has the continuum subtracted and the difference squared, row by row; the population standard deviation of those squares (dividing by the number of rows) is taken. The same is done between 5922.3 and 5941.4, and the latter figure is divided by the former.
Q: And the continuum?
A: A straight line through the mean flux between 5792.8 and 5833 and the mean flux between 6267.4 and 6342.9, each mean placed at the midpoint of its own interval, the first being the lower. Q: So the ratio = 2.5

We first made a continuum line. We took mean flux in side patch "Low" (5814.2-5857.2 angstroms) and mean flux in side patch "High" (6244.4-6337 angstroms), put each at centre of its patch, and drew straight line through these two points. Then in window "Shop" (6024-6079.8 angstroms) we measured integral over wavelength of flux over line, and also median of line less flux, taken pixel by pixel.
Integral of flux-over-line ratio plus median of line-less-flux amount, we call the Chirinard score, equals 55.3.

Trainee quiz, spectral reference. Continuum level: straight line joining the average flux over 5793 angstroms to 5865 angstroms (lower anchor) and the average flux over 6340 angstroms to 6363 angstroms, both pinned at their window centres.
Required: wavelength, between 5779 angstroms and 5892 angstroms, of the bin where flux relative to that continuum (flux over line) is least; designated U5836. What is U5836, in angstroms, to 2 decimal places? 5890.98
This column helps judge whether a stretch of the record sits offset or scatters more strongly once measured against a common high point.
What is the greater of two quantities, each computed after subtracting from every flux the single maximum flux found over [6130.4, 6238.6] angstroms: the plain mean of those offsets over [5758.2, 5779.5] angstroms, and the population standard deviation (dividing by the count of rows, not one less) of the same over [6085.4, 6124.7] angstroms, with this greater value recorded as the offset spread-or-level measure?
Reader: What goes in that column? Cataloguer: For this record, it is 0.81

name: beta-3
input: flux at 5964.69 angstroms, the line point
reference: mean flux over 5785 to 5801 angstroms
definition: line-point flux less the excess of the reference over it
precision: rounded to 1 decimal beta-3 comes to 11.0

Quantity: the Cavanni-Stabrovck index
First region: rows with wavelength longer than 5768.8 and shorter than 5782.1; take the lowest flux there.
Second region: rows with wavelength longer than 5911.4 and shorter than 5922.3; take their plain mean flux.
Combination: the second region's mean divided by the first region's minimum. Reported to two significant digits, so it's 0.98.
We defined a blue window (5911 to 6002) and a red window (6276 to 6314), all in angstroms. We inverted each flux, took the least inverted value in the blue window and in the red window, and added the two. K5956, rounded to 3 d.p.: 0.185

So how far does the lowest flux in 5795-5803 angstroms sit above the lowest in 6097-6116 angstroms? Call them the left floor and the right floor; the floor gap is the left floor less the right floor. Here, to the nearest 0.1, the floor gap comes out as 1.0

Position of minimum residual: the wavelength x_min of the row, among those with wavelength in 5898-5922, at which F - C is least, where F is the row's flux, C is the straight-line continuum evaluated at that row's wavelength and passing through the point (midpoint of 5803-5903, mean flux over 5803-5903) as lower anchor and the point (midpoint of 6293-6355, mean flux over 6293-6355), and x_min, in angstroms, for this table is 5899.13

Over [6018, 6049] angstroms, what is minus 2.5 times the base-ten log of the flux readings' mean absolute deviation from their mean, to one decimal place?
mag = 2.5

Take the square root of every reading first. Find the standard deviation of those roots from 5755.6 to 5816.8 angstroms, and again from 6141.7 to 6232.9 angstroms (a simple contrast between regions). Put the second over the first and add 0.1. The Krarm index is 1.0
